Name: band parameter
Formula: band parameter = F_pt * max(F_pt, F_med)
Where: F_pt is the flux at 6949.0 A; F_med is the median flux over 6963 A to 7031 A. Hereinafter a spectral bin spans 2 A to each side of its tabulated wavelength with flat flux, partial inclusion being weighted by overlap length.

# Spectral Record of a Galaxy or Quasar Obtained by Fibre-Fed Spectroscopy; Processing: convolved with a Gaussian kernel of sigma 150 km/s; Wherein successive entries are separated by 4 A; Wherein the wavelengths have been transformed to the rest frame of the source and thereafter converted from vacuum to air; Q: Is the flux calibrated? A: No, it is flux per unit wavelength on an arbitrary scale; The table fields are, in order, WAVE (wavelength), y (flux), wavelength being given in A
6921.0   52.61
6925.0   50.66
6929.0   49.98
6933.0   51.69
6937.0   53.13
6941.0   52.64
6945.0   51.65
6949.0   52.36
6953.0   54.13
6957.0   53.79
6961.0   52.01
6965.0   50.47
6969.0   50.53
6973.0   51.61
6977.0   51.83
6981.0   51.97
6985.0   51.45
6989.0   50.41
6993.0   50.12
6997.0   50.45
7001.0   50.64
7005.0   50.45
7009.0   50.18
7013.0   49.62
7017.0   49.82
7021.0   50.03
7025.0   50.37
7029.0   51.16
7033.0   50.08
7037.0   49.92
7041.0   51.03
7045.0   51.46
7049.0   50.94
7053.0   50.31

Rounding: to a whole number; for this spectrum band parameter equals 2742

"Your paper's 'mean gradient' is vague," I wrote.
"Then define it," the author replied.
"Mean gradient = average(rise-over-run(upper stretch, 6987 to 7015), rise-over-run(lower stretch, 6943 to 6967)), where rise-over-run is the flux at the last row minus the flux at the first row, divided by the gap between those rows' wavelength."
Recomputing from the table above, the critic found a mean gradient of -0.05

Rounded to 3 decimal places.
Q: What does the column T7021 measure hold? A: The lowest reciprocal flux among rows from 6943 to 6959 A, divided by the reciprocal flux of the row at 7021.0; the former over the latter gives 0.924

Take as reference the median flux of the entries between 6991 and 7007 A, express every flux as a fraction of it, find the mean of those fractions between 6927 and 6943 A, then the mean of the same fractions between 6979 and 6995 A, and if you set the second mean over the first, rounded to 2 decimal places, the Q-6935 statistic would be 0.98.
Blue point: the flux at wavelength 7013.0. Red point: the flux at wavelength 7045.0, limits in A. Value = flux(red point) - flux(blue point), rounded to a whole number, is 2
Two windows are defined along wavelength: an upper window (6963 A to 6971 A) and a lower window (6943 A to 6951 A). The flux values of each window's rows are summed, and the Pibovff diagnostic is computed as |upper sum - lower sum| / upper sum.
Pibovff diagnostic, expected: 0.030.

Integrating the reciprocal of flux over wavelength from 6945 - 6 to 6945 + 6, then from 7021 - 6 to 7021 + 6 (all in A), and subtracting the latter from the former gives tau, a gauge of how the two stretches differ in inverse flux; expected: -0.0098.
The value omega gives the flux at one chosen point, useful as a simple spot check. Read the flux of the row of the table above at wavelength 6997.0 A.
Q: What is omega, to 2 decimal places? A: 50.45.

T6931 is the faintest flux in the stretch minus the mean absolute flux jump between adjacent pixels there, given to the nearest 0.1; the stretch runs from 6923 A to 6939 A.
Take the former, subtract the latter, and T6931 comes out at 48.7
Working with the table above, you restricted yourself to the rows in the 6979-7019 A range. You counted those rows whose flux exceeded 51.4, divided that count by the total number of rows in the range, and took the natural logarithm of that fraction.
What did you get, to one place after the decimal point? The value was -1.6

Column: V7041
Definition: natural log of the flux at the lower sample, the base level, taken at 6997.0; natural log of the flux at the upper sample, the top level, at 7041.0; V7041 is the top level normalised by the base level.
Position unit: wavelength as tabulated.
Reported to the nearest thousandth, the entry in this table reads 1.003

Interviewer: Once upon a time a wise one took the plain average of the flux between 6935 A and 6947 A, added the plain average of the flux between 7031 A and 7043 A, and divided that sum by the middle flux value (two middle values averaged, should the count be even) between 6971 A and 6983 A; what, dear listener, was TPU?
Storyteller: 1.984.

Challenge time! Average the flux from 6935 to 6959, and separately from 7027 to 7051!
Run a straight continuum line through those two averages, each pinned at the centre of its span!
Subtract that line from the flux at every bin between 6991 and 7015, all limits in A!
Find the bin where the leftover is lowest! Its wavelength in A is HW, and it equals 7013.0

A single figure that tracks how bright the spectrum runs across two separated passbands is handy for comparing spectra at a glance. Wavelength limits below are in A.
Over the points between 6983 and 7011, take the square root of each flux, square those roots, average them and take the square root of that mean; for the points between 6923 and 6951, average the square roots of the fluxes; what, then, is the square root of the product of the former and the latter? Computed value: 7.150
